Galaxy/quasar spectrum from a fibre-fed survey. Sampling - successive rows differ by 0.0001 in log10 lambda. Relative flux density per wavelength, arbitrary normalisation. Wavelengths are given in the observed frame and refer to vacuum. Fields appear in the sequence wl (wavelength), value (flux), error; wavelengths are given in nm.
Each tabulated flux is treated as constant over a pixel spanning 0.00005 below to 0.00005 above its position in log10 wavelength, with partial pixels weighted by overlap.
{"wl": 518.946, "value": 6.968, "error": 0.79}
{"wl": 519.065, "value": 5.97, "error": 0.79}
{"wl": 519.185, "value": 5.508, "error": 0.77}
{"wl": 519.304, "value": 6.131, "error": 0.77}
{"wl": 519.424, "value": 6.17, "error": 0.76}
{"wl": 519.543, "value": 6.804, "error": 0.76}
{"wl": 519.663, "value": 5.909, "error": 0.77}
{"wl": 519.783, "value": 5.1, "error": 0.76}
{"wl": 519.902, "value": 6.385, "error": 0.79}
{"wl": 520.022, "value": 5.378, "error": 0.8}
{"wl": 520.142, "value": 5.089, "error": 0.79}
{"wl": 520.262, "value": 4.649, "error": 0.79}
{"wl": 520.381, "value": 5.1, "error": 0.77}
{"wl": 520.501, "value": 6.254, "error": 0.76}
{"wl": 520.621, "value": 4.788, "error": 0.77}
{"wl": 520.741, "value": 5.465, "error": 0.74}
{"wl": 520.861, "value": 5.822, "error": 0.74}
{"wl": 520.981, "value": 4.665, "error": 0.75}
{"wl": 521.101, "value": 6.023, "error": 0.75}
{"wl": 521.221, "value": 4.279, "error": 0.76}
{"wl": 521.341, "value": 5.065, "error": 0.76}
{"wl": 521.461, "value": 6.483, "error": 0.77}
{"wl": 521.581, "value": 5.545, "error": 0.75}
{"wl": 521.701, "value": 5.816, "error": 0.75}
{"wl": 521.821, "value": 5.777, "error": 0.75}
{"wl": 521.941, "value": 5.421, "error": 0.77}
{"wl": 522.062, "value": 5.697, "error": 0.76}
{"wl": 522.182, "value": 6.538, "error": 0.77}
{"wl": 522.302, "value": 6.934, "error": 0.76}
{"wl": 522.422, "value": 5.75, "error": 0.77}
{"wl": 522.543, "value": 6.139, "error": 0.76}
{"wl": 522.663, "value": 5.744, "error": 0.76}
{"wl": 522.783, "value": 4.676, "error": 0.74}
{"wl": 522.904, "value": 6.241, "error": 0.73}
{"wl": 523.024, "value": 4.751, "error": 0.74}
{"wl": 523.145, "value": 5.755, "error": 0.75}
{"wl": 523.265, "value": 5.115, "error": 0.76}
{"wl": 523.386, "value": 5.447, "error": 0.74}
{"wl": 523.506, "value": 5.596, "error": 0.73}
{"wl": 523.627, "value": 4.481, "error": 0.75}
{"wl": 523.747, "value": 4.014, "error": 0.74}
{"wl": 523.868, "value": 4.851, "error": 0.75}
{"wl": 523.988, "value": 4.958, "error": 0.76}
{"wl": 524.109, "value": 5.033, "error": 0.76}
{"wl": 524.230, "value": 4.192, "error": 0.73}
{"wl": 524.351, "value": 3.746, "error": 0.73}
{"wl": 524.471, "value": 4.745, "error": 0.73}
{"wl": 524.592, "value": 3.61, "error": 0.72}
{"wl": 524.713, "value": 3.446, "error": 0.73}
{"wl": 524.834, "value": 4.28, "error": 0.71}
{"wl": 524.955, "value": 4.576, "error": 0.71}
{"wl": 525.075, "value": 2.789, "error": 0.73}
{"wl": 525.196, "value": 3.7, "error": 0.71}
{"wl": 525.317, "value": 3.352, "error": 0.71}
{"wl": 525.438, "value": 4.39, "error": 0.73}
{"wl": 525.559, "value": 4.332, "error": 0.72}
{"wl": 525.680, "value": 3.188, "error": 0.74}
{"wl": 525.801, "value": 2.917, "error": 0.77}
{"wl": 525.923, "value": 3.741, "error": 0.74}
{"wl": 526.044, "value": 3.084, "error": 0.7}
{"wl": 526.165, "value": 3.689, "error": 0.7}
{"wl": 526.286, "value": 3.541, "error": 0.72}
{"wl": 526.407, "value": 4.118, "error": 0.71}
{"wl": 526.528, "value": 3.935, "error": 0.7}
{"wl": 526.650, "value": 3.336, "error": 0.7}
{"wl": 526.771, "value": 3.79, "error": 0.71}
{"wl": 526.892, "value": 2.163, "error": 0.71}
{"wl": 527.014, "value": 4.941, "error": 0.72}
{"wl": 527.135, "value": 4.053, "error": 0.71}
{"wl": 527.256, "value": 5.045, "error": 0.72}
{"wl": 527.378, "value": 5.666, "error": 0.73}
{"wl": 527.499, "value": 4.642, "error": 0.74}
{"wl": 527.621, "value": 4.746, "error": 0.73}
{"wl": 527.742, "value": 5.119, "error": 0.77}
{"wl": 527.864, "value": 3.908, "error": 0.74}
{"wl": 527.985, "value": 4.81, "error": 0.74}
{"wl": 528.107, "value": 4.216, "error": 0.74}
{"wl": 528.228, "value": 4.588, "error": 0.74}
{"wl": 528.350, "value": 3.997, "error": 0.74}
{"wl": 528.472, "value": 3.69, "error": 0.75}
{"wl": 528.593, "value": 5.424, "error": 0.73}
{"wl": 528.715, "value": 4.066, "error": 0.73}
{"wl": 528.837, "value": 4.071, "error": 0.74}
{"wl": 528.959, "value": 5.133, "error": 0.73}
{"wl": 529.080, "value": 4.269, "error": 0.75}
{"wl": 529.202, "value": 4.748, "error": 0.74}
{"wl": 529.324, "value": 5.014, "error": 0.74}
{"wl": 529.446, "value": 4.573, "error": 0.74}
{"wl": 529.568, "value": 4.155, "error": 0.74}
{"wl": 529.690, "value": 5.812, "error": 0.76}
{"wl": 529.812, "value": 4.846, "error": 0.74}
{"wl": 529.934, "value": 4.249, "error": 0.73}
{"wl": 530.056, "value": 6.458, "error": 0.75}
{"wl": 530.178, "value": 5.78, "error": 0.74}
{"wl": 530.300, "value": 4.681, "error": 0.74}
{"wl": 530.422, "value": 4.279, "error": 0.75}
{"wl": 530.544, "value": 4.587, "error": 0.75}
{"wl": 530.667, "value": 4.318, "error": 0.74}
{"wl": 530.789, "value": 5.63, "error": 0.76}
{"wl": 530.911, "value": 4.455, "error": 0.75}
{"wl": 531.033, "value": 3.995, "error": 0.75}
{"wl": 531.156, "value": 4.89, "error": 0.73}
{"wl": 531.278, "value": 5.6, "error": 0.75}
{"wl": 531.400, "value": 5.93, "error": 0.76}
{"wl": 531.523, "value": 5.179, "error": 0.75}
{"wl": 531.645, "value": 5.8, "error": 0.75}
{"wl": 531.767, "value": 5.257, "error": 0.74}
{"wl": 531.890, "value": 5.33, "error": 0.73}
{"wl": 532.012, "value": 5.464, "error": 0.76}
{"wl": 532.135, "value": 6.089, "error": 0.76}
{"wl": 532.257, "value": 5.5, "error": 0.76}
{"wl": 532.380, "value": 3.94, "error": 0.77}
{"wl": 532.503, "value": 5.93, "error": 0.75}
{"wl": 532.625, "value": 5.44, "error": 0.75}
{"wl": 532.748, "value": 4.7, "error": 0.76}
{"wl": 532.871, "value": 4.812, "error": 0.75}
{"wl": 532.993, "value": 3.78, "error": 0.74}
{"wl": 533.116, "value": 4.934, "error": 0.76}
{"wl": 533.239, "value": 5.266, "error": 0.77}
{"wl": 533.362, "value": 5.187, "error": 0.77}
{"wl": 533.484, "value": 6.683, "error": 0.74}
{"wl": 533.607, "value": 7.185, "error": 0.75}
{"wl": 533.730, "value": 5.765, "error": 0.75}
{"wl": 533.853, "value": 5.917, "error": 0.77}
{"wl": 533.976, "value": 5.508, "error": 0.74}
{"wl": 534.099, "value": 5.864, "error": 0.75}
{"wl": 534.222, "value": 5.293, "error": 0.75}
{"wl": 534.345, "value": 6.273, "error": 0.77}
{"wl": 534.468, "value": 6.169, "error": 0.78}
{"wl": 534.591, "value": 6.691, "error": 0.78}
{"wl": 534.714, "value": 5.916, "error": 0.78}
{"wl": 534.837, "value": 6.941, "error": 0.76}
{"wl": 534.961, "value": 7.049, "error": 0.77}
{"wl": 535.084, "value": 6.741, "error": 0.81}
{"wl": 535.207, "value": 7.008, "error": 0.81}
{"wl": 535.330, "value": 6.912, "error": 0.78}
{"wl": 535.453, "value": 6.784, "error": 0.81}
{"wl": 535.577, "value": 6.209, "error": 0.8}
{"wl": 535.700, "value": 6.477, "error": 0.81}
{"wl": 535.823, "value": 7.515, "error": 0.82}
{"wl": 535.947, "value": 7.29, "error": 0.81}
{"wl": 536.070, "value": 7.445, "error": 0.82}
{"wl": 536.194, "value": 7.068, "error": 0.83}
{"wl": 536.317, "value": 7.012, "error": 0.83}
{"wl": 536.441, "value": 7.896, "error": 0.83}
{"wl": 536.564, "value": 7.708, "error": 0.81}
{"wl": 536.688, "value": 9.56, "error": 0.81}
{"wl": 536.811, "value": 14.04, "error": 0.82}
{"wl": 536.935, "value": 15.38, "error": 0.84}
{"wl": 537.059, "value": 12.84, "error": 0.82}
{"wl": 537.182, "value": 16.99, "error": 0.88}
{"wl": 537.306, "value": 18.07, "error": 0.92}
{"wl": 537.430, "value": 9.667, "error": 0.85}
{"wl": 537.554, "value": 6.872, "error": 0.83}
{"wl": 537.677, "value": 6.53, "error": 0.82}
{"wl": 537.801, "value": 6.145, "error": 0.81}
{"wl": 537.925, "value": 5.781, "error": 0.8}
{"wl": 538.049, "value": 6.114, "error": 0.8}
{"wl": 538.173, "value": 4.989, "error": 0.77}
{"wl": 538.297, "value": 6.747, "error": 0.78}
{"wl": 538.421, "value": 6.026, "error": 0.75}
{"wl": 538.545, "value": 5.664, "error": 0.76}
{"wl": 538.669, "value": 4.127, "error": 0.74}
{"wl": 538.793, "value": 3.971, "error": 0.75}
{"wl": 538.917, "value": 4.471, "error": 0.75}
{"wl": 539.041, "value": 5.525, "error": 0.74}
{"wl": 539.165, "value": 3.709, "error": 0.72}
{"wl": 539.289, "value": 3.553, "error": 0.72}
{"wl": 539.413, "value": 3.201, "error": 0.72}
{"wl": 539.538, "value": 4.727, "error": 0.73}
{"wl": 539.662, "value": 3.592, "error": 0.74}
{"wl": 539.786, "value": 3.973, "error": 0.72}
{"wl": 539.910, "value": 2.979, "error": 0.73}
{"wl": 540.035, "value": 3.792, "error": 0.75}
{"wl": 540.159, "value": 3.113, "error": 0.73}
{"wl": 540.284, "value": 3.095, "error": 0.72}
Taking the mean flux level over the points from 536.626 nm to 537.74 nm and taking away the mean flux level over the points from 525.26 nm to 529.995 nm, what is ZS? 8.0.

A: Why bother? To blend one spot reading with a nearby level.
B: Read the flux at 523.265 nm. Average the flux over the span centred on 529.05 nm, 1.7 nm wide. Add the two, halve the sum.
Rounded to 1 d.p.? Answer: 4.9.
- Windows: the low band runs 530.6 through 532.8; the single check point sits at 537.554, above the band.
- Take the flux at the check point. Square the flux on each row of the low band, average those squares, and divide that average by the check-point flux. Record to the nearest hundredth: 3.98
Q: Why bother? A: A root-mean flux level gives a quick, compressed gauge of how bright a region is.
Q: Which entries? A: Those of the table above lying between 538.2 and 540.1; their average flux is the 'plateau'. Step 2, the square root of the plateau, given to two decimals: 2.10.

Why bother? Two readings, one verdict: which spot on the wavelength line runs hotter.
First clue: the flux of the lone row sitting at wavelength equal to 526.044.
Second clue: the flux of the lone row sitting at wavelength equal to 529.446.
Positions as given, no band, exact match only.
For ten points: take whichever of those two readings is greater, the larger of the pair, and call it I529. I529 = 4.6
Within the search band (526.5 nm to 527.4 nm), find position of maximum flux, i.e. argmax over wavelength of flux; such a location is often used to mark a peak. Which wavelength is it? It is 527.378 nm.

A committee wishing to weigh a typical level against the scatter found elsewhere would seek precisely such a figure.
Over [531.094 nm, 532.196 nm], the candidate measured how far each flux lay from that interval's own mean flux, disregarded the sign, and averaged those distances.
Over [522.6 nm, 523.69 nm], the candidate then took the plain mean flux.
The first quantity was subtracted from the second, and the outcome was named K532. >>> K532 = 5.0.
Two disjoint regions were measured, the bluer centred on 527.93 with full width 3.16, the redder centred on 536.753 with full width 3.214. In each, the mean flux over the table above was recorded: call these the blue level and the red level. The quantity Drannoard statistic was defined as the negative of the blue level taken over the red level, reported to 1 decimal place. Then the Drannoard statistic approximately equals -0.5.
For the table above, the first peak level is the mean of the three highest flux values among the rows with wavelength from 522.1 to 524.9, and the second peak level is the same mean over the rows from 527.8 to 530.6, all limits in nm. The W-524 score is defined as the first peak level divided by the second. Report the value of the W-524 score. 1.1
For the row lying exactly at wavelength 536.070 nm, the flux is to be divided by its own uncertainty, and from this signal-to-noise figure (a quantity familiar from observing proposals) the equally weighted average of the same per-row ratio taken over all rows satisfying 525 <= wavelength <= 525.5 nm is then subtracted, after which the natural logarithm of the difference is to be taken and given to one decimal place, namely 1.4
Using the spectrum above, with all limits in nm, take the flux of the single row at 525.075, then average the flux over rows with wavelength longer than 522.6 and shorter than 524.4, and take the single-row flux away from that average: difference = 2.2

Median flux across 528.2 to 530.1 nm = 4.6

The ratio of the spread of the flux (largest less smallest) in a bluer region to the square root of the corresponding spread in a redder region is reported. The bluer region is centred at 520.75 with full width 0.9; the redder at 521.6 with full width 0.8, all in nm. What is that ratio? 1.1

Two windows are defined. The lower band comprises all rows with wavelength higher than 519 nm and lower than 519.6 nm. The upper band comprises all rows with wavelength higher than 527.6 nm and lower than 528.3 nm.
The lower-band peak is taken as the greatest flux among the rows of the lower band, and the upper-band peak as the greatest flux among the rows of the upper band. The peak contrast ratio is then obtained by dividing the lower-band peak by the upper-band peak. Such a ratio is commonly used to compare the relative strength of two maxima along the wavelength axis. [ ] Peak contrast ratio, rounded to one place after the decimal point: 1.3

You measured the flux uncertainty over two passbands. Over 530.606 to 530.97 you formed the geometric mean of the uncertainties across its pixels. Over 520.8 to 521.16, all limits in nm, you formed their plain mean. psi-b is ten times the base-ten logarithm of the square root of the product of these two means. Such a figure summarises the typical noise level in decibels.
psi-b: -1.26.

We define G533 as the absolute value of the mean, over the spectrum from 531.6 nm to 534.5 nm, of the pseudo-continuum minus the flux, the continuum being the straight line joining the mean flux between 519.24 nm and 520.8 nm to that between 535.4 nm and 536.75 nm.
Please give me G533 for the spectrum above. 1.5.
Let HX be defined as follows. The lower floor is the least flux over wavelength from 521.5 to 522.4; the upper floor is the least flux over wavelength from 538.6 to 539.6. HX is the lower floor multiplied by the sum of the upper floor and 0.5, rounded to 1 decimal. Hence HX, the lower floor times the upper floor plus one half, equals 20.1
